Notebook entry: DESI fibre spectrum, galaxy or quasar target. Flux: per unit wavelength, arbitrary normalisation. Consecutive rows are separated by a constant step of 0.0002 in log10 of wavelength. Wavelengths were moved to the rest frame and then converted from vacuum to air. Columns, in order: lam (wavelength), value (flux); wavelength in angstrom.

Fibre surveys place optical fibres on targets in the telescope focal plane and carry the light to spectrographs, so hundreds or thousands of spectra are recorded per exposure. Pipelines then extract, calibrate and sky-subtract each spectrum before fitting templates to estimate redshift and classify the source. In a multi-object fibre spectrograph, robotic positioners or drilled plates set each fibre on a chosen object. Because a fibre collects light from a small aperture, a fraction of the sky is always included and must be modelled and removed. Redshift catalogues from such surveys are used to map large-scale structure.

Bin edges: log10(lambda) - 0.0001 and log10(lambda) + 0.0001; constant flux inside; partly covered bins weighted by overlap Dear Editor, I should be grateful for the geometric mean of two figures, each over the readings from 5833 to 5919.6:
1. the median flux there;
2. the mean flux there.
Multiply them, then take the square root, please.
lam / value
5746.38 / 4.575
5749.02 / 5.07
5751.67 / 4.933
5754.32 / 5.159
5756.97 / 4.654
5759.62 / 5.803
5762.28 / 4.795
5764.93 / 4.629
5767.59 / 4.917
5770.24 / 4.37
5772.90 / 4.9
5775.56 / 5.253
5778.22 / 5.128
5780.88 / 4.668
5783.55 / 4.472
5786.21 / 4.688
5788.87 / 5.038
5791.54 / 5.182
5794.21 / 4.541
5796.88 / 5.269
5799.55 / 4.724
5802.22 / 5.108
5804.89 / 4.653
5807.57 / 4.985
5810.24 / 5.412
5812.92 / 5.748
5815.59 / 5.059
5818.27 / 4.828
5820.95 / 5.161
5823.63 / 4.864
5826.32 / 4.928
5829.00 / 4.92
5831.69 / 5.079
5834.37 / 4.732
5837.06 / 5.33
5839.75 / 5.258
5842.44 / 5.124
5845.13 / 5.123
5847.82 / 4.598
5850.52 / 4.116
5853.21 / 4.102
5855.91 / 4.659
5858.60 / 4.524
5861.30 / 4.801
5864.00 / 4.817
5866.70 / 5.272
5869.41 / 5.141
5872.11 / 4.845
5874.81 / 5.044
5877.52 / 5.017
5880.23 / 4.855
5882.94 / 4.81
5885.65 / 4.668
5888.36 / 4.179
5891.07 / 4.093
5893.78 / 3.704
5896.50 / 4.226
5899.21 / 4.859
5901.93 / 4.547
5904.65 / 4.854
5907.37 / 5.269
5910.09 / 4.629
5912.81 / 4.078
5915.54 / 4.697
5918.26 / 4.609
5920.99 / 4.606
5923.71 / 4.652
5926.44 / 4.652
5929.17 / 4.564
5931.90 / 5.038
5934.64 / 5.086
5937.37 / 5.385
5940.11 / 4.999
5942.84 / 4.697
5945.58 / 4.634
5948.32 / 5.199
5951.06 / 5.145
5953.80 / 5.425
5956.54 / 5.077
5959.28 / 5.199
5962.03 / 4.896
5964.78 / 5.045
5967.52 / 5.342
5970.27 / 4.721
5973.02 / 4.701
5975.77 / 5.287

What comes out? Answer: 4.74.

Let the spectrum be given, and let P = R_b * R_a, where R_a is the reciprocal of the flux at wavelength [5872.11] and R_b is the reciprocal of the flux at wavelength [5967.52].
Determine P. 0.039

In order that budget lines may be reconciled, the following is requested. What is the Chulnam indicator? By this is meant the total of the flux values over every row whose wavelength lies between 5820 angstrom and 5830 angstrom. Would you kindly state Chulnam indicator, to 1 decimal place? 19.9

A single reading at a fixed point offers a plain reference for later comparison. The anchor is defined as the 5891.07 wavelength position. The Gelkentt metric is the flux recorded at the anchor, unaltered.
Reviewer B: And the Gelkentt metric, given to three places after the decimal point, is 4.093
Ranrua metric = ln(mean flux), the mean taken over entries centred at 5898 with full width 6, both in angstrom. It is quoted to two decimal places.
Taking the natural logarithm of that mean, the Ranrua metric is 1.51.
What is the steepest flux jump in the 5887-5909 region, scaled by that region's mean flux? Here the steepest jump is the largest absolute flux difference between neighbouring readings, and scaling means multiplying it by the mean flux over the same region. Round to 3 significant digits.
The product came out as 2.83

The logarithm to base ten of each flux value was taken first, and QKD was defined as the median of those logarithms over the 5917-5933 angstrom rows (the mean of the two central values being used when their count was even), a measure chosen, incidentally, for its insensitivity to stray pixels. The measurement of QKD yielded 0.67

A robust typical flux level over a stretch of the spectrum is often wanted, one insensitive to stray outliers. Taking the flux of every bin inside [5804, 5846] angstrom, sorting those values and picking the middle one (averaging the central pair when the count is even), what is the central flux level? 5.1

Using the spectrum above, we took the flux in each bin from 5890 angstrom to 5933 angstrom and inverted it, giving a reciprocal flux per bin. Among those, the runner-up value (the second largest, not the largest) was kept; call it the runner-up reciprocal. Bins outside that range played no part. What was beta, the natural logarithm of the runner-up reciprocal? -1.41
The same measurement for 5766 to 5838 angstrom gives -1.50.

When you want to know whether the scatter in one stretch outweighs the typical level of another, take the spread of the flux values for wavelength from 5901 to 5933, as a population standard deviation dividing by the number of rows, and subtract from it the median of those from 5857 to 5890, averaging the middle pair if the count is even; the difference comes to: -4.56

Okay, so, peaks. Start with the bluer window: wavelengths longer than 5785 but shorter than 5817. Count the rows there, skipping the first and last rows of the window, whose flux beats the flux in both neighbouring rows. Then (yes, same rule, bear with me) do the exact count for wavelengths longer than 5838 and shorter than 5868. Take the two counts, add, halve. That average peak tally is 2.5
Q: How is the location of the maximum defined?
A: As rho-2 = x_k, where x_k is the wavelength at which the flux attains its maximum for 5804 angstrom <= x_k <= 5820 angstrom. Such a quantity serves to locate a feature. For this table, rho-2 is 5812.92 angstrom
